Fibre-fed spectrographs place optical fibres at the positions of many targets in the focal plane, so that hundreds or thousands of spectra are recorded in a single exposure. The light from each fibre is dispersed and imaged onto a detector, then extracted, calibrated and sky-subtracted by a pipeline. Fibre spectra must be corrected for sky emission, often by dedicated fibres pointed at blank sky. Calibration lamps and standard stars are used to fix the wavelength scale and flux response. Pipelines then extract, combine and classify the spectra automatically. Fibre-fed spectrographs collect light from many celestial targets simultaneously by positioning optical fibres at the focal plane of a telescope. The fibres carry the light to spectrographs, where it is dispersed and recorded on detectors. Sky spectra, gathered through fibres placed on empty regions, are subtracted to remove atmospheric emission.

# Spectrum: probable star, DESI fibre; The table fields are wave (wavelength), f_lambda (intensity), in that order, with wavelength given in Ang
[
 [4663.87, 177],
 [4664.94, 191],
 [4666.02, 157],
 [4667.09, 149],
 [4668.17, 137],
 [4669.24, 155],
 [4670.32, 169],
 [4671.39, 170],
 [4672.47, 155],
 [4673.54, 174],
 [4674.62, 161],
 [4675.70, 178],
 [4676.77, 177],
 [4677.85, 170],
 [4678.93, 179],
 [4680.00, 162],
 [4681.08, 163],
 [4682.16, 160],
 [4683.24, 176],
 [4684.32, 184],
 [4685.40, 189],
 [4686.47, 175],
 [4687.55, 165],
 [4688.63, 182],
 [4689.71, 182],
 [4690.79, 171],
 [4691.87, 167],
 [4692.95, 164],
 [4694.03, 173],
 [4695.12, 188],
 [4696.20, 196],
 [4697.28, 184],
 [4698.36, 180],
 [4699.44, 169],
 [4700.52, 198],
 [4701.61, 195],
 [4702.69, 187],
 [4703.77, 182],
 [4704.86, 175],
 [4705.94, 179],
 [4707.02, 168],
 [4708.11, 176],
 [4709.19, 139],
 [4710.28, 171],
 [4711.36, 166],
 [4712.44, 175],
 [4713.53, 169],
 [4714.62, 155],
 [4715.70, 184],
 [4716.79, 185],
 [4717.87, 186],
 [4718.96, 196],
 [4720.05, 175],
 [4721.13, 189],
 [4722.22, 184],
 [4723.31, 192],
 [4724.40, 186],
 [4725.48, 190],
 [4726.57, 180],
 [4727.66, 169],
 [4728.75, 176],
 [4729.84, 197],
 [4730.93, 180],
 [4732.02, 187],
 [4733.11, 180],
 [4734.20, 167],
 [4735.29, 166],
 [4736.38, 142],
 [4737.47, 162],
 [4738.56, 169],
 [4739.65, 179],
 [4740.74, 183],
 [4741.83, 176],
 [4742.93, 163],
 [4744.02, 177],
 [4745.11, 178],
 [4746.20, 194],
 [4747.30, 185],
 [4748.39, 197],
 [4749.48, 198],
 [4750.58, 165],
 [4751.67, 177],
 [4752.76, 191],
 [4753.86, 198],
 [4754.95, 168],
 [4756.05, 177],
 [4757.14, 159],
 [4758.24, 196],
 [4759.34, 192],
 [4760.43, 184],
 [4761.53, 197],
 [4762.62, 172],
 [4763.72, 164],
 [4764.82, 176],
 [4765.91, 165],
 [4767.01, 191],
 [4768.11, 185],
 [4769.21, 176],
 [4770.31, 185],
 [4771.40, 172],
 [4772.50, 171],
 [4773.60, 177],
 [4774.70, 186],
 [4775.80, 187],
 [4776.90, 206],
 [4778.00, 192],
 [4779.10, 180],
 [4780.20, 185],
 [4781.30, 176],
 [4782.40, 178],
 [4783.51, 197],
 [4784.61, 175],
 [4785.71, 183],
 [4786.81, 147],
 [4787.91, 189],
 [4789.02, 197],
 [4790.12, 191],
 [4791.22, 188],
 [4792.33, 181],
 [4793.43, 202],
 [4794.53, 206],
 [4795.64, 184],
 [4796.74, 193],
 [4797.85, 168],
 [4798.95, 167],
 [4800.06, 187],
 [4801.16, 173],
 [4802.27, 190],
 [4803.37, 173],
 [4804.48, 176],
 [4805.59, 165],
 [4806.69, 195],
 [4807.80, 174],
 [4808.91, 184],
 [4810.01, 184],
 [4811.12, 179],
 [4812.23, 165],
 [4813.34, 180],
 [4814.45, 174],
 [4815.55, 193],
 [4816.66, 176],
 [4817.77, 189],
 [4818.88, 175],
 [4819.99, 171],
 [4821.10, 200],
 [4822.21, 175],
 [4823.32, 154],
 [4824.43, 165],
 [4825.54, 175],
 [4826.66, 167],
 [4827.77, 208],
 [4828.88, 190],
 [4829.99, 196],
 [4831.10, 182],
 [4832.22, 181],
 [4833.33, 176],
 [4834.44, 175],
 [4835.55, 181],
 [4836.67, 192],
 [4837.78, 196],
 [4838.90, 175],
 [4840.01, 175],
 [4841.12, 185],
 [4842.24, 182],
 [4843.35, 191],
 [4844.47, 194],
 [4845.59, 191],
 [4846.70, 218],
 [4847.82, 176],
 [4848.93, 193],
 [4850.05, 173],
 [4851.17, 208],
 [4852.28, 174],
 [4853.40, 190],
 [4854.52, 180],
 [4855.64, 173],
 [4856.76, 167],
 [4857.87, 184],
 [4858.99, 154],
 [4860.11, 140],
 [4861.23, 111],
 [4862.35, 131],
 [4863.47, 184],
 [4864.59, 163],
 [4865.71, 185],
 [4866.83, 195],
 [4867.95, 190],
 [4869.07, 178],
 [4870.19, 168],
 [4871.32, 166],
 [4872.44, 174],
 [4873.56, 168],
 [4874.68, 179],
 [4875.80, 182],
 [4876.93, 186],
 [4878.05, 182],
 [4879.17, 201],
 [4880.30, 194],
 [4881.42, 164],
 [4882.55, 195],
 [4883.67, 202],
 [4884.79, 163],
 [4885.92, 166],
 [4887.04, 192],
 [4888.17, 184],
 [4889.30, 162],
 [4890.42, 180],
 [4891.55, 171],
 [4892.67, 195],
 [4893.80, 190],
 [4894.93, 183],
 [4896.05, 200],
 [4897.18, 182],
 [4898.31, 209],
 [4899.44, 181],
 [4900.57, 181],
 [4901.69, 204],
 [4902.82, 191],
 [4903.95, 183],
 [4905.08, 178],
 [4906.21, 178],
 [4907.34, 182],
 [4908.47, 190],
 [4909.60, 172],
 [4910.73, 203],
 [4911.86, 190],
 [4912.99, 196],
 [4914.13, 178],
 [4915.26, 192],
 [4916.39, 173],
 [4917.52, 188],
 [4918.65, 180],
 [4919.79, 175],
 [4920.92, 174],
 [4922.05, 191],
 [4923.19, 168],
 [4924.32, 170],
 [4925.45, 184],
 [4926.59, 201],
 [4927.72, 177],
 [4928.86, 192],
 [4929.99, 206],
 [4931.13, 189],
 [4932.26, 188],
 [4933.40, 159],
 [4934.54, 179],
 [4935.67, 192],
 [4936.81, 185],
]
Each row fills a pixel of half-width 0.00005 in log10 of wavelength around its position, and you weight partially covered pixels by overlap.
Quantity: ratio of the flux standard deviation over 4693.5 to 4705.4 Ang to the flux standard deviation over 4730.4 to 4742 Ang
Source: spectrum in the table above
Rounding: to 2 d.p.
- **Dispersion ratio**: 0.76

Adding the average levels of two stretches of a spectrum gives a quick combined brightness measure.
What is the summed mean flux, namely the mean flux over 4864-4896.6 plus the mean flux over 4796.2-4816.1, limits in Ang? 360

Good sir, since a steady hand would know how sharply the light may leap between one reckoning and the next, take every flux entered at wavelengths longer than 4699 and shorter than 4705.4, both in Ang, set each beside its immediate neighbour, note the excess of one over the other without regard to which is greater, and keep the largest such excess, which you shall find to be 29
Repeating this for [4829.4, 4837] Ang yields 14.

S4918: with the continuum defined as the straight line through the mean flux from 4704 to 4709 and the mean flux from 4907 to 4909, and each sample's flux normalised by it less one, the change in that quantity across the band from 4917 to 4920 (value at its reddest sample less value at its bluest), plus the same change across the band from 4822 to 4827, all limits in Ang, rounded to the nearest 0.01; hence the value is -0.12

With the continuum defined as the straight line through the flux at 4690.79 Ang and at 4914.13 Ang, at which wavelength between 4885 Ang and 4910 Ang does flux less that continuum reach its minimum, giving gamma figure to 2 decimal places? 4889.30 Ang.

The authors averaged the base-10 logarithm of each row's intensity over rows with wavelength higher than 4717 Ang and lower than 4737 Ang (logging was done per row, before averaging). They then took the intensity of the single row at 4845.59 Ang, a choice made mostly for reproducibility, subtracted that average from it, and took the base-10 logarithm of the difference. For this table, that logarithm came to 2.28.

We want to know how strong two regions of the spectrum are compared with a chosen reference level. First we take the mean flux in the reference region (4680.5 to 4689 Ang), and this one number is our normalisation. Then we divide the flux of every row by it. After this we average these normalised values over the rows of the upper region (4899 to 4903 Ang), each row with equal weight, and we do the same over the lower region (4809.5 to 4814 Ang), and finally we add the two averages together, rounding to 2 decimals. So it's 2.10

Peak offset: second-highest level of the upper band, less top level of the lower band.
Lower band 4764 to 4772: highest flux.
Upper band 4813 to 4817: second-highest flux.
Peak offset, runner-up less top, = -11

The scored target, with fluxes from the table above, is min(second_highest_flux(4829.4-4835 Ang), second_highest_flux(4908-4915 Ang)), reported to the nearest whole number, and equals 182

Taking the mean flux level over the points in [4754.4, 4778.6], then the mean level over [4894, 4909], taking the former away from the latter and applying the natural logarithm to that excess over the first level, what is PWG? 1.95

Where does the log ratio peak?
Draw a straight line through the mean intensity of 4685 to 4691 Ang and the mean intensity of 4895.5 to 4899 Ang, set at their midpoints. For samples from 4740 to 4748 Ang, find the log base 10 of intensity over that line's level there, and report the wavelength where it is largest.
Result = 4746.20 Ang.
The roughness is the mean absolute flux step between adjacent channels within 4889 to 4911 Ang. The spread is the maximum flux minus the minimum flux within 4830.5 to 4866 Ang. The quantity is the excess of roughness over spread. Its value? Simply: -93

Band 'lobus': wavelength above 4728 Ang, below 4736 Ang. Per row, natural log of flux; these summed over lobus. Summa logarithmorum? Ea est 36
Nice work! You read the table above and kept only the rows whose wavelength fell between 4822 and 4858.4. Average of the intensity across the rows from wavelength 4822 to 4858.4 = 183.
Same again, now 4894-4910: 187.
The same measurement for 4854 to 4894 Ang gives 175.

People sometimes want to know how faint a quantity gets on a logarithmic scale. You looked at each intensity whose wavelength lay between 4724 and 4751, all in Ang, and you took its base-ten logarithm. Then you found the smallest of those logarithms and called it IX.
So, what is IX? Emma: 2.15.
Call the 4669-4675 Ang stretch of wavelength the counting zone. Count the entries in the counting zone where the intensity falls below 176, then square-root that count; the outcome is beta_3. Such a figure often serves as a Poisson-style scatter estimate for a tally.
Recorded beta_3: 2.4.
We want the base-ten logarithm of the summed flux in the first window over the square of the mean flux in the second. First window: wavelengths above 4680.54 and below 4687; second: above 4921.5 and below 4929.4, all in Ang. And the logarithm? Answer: -1.51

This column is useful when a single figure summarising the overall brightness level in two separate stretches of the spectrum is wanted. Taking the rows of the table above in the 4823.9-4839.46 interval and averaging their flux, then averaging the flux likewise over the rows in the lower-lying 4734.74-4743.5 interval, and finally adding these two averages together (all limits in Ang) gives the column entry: 350.3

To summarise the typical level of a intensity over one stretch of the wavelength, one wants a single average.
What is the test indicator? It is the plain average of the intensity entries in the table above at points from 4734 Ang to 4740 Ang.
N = 164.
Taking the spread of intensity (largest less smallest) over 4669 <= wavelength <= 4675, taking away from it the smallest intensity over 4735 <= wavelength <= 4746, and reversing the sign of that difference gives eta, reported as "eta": 123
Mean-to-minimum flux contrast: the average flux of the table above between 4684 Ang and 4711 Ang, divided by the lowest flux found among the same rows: 1.28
